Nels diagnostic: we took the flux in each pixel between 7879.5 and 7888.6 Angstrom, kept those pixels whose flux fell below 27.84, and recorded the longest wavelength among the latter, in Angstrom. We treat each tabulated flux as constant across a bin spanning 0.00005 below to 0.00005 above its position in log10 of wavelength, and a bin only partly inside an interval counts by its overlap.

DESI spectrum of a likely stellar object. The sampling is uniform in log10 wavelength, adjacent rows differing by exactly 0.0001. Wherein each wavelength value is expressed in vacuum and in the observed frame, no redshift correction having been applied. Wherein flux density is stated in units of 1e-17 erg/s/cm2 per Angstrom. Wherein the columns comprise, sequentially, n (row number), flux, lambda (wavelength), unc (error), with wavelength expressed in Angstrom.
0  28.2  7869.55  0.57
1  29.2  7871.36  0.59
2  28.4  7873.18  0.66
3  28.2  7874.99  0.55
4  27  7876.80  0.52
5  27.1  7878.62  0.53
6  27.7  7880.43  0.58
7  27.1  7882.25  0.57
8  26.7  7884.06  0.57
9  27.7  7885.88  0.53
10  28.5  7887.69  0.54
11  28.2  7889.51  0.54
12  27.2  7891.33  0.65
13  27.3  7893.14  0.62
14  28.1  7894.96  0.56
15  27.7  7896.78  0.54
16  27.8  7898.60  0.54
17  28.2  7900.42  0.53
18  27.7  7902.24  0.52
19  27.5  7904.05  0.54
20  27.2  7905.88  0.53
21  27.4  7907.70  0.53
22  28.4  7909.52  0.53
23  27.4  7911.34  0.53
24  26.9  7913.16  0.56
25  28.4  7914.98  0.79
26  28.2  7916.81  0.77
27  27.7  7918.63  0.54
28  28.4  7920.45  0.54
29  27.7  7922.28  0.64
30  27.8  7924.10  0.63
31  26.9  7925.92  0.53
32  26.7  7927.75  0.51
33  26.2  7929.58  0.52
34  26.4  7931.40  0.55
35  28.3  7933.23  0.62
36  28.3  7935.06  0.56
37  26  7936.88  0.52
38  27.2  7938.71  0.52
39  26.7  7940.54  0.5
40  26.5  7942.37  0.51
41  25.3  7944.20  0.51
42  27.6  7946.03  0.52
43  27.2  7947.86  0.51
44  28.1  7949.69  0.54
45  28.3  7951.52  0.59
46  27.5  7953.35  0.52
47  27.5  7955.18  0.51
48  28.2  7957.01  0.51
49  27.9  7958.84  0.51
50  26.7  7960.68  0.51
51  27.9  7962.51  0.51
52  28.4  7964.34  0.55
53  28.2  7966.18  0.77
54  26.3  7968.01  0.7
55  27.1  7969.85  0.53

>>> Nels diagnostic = 7885.88 Angstrom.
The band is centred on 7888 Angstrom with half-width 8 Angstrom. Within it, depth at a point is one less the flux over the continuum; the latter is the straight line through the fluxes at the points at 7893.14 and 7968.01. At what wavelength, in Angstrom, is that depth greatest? 7884.06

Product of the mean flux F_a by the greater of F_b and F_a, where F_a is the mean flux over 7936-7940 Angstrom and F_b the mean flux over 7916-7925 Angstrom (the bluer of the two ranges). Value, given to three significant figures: 744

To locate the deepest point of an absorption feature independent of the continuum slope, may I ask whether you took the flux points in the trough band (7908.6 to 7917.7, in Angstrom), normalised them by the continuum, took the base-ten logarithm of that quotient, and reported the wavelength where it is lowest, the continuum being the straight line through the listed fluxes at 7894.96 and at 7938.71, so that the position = 7913.16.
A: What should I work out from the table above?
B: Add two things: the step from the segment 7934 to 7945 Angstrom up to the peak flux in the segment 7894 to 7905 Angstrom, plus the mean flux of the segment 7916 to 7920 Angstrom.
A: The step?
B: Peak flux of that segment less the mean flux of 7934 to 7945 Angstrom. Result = 29.5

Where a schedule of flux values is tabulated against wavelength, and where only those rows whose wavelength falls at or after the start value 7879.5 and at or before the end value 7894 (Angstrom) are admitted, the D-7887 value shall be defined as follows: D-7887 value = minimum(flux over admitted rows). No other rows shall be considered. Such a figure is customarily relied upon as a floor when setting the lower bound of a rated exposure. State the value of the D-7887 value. 26.7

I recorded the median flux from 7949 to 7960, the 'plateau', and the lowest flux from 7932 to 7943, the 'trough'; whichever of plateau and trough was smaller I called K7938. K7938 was 26.0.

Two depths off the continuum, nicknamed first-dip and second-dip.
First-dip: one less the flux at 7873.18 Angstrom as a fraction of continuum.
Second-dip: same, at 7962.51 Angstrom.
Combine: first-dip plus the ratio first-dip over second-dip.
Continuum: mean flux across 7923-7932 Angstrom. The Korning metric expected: 1.4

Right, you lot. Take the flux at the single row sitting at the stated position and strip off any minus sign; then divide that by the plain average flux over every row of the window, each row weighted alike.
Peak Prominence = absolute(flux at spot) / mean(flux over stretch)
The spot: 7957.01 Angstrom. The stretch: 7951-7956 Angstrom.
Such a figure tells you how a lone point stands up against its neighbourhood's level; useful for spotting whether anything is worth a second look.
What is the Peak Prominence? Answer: 1.02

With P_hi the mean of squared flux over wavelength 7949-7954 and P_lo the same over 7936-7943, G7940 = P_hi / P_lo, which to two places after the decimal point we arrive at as 1.11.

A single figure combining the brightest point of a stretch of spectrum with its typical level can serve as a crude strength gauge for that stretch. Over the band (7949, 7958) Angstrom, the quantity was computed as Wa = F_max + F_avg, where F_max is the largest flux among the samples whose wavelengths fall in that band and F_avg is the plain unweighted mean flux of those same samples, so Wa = 56.2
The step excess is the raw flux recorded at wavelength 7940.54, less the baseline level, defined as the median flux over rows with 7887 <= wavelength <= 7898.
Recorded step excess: -1.2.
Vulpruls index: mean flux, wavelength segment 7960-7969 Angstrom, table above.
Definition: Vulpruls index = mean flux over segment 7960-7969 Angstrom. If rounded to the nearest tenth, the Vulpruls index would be 27.5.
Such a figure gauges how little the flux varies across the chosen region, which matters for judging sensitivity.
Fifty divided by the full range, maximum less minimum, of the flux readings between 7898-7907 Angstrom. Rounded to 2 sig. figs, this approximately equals 50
